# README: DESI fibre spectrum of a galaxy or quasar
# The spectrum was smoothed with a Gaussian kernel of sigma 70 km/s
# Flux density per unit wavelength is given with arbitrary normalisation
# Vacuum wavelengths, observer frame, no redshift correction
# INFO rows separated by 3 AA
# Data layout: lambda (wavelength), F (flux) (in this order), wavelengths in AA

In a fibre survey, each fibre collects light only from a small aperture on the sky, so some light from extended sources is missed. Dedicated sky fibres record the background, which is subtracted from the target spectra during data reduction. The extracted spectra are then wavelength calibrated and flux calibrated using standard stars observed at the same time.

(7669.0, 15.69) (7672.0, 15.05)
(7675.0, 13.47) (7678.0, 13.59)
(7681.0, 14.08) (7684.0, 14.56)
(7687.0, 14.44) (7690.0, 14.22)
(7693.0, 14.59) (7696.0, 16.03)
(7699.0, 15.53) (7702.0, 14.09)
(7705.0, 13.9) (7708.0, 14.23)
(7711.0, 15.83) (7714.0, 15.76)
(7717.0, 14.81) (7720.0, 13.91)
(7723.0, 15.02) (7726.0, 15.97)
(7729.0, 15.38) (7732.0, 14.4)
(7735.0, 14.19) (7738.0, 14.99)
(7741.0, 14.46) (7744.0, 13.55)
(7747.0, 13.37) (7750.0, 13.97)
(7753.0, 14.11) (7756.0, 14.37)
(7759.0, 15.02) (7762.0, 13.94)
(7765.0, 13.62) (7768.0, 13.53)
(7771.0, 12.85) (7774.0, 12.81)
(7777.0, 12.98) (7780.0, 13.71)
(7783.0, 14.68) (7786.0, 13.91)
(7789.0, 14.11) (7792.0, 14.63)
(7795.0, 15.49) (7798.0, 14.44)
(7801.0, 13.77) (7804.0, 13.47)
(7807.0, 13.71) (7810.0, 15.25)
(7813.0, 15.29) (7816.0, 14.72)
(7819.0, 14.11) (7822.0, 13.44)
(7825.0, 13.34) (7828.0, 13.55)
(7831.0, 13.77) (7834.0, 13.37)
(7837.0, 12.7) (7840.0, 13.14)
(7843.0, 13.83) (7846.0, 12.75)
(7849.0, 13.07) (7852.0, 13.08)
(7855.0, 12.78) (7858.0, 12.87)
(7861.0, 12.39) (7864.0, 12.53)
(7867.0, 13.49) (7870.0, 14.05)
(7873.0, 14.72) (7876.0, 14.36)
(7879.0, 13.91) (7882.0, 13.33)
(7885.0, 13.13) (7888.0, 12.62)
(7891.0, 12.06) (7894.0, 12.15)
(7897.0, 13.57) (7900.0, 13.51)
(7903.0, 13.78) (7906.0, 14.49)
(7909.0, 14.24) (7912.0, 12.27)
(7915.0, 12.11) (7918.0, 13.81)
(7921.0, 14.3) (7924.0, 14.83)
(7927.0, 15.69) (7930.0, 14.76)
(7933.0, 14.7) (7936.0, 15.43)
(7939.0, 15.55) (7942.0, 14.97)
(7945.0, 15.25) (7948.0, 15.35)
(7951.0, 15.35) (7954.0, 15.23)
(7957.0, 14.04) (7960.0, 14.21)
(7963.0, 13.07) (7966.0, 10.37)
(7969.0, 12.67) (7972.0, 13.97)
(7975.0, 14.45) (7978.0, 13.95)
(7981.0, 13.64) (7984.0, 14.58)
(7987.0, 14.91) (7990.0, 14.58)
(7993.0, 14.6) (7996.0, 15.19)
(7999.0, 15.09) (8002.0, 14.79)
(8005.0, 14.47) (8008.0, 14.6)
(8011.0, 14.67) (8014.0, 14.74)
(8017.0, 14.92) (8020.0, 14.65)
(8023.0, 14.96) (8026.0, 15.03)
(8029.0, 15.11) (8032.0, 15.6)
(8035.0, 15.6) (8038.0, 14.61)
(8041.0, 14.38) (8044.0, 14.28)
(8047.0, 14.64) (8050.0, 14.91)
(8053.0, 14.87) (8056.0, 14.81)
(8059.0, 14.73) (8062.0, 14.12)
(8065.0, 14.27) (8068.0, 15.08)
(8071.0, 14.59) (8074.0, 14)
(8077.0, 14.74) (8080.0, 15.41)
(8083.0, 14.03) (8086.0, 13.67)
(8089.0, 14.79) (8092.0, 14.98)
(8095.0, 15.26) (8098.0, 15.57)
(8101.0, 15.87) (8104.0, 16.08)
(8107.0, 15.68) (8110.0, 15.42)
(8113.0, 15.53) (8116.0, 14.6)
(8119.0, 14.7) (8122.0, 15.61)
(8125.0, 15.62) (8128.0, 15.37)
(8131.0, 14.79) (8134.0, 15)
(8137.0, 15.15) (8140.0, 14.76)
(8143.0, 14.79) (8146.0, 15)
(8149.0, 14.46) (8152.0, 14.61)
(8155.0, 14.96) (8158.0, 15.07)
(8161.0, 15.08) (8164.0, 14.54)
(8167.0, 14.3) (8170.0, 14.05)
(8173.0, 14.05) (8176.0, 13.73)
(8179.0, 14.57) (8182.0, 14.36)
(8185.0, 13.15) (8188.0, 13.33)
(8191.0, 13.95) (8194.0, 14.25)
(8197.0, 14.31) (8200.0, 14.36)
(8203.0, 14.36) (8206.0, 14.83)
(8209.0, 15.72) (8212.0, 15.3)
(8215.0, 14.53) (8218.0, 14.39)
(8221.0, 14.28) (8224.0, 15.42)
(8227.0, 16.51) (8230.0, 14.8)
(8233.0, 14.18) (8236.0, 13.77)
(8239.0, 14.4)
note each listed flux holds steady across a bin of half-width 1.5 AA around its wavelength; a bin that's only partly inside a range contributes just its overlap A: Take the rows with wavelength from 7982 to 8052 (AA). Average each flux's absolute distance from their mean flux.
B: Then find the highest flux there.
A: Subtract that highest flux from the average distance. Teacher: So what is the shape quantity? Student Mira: -15.3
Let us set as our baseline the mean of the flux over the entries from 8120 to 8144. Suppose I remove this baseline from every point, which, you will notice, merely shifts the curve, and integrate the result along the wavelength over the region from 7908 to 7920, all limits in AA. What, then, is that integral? -24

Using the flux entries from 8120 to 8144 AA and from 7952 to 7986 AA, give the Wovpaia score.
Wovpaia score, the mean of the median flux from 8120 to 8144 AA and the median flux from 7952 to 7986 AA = 14.5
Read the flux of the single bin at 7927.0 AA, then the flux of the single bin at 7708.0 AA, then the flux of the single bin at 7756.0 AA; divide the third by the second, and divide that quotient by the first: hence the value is 0.064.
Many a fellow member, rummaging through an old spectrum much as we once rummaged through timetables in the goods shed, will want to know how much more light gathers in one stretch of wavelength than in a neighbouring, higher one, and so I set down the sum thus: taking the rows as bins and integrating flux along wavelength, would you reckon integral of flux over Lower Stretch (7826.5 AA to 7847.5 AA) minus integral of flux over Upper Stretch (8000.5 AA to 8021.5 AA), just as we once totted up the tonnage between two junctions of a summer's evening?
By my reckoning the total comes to -29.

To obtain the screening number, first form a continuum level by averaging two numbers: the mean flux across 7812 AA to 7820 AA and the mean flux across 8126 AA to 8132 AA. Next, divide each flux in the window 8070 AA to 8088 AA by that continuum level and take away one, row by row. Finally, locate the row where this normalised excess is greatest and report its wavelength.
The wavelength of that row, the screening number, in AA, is 8080.0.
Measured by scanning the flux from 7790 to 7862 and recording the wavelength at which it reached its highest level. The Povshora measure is 7795.0 AA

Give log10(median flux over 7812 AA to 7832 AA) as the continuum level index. 1.14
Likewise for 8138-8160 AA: 1.17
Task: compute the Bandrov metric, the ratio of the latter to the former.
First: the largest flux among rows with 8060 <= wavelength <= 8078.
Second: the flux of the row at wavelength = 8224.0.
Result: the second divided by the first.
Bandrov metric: 1.02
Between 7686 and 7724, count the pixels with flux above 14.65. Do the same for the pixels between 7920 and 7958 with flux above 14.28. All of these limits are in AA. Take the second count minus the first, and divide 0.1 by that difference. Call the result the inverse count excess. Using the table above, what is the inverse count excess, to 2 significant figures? 0.017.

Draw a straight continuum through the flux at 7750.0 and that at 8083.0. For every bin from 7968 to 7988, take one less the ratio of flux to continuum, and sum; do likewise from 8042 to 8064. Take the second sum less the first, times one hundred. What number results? -29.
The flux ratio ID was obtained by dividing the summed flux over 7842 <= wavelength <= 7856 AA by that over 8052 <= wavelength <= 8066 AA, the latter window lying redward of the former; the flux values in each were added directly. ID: 0.90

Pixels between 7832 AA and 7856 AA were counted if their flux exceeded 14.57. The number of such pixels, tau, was 0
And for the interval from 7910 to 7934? 4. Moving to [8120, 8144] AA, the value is 8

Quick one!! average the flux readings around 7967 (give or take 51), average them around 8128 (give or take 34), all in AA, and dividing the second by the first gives 1.05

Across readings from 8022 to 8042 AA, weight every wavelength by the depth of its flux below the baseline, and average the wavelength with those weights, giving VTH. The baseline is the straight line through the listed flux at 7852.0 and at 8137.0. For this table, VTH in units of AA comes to 8030.2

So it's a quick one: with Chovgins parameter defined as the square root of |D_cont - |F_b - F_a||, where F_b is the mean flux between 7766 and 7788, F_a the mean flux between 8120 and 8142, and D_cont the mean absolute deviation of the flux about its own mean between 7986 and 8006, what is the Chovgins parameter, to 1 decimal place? 1.2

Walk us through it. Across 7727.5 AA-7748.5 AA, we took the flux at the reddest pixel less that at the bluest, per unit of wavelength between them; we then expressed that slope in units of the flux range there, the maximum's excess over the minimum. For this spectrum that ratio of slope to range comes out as -0.06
